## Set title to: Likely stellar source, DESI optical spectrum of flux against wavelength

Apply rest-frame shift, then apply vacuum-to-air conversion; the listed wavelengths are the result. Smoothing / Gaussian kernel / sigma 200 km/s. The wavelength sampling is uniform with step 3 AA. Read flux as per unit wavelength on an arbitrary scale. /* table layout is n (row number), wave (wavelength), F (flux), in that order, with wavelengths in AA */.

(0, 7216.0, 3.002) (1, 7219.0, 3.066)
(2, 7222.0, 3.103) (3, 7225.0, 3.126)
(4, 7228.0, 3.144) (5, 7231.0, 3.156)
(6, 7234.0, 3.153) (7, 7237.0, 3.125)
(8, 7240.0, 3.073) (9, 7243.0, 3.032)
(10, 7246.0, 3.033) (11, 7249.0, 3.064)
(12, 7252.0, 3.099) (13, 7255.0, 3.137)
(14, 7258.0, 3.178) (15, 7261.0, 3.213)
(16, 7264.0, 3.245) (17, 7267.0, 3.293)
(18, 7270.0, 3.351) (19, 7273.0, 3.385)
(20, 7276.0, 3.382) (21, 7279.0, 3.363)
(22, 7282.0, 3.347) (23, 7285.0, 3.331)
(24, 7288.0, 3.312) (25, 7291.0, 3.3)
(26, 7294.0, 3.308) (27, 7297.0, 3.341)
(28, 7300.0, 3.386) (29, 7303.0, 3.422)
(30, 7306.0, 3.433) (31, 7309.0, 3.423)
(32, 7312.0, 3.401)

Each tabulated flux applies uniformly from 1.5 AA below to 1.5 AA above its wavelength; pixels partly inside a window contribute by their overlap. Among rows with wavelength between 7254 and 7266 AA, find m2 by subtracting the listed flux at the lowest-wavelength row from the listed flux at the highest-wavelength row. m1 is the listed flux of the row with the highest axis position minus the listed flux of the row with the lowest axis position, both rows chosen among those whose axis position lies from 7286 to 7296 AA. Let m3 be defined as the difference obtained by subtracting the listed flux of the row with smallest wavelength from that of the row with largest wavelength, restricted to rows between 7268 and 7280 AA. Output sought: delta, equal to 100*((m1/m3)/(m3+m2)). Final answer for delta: -278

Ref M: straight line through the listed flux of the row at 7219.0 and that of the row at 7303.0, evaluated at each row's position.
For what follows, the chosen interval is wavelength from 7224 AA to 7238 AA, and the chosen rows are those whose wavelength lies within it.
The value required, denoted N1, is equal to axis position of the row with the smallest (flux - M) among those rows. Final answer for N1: 7237.0 AA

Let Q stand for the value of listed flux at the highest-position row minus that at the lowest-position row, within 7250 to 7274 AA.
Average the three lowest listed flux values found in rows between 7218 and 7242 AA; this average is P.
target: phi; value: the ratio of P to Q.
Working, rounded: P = 3.08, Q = 0.29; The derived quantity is 11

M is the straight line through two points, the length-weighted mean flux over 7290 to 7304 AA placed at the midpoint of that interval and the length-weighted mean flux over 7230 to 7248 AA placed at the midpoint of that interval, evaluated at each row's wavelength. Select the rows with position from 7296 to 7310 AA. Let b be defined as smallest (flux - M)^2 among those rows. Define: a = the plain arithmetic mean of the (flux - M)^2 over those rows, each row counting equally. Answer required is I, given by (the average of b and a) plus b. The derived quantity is 0.0006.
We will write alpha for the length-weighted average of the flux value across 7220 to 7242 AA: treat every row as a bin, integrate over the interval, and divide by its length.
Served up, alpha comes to 3.12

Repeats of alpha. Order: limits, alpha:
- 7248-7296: 3.27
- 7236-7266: 3.12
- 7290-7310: 3.37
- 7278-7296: 3.33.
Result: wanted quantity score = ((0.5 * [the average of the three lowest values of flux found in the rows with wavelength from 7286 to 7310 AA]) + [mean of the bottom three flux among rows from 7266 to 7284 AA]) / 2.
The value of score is 2.49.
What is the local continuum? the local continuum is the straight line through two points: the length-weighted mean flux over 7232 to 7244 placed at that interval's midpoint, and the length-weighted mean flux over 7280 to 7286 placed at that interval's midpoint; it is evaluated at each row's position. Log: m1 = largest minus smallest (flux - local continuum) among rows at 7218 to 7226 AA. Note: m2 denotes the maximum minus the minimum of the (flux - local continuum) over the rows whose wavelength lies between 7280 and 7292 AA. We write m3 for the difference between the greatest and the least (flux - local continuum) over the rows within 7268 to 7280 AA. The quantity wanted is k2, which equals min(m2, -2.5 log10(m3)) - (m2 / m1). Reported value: -3.3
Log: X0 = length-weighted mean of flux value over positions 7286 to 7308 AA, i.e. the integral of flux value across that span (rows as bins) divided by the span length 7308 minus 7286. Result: 3.36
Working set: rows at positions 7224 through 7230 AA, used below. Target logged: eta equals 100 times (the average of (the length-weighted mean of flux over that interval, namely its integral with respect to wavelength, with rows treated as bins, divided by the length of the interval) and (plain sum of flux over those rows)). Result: 470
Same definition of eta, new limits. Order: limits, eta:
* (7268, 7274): 505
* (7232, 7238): 471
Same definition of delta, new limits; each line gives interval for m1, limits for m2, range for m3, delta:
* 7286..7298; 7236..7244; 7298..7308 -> -1341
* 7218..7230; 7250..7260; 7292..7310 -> 350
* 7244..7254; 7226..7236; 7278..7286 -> 8967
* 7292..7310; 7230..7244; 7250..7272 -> 357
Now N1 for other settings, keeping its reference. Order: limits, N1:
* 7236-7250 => 7246.0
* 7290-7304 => 7294.0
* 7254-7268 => 7255.0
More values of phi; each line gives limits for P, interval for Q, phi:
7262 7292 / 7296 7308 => 36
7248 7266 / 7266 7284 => 57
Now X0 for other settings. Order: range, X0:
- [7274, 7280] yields 3.37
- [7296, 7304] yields 3.38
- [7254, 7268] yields 3.21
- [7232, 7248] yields 3.08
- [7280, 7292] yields 3.33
